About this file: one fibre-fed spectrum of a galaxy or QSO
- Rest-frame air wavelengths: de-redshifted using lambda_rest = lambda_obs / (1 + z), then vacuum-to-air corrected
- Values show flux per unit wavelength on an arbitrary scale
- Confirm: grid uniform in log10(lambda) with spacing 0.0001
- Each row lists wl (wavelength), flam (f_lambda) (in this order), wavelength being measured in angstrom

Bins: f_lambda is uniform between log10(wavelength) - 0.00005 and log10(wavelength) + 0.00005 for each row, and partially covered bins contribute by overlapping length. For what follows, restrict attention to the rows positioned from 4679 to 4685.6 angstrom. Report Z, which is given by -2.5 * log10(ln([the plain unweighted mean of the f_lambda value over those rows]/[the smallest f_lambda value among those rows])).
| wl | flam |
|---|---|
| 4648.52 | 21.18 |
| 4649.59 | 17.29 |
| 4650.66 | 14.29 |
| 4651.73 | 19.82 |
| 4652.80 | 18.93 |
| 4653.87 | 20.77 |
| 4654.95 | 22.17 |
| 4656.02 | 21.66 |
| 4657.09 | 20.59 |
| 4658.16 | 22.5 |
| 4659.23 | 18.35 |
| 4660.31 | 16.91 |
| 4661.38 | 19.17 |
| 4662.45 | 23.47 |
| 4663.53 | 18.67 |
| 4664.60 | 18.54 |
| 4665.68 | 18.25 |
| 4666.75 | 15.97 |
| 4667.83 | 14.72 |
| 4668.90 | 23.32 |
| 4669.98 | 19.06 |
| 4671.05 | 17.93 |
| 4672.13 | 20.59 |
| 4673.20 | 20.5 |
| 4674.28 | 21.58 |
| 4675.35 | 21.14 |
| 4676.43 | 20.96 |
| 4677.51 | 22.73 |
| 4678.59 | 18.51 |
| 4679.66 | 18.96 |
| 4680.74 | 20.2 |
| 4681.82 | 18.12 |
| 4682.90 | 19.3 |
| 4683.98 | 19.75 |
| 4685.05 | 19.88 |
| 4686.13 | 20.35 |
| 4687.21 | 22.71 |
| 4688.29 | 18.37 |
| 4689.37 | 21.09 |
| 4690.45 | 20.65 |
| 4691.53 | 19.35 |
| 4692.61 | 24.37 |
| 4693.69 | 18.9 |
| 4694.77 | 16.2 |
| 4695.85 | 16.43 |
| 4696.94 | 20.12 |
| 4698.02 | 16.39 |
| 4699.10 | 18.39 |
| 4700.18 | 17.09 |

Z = 2.94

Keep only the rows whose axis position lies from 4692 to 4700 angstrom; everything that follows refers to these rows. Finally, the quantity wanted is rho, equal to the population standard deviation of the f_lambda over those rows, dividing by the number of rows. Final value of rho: 2.7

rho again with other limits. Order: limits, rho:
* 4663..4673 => 2.3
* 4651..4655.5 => 1.2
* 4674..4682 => 1.5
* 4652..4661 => 1.9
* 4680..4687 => 0.7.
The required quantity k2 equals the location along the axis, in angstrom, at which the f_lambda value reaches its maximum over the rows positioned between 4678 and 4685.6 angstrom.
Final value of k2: 4680.74 angstrom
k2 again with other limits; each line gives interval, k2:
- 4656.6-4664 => 4662.45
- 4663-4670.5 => 4668.90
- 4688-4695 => 4692.61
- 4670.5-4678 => 4677.51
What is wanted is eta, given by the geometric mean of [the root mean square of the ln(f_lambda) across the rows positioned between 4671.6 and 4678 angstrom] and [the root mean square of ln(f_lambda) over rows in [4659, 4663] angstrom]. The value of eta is 3.01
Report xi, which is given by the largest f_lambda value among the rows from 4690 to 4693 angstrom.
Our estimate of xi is 24.37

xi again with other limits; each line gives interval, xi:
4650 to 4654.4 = 20.77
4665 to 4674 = 23.32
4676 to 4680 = 22.73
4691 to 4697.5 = 24.37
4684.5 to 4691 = 22.71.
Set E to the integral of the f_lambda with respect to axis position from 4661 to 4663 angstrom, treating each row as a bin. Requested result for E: 43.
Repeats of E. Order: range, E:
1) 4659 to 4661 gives 35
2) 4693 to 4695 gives 37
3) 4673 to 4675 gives 42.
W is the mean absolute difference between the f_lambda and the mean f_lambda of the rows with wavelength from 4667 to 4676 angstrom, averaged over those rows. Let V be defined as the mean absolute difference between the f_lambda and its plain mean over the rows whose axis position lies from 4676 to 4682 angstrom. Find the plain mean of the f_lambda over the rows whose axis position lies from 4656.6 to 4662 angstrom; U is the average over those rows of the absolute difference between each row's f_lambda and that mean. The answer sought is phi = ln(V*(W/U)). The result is 0.5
